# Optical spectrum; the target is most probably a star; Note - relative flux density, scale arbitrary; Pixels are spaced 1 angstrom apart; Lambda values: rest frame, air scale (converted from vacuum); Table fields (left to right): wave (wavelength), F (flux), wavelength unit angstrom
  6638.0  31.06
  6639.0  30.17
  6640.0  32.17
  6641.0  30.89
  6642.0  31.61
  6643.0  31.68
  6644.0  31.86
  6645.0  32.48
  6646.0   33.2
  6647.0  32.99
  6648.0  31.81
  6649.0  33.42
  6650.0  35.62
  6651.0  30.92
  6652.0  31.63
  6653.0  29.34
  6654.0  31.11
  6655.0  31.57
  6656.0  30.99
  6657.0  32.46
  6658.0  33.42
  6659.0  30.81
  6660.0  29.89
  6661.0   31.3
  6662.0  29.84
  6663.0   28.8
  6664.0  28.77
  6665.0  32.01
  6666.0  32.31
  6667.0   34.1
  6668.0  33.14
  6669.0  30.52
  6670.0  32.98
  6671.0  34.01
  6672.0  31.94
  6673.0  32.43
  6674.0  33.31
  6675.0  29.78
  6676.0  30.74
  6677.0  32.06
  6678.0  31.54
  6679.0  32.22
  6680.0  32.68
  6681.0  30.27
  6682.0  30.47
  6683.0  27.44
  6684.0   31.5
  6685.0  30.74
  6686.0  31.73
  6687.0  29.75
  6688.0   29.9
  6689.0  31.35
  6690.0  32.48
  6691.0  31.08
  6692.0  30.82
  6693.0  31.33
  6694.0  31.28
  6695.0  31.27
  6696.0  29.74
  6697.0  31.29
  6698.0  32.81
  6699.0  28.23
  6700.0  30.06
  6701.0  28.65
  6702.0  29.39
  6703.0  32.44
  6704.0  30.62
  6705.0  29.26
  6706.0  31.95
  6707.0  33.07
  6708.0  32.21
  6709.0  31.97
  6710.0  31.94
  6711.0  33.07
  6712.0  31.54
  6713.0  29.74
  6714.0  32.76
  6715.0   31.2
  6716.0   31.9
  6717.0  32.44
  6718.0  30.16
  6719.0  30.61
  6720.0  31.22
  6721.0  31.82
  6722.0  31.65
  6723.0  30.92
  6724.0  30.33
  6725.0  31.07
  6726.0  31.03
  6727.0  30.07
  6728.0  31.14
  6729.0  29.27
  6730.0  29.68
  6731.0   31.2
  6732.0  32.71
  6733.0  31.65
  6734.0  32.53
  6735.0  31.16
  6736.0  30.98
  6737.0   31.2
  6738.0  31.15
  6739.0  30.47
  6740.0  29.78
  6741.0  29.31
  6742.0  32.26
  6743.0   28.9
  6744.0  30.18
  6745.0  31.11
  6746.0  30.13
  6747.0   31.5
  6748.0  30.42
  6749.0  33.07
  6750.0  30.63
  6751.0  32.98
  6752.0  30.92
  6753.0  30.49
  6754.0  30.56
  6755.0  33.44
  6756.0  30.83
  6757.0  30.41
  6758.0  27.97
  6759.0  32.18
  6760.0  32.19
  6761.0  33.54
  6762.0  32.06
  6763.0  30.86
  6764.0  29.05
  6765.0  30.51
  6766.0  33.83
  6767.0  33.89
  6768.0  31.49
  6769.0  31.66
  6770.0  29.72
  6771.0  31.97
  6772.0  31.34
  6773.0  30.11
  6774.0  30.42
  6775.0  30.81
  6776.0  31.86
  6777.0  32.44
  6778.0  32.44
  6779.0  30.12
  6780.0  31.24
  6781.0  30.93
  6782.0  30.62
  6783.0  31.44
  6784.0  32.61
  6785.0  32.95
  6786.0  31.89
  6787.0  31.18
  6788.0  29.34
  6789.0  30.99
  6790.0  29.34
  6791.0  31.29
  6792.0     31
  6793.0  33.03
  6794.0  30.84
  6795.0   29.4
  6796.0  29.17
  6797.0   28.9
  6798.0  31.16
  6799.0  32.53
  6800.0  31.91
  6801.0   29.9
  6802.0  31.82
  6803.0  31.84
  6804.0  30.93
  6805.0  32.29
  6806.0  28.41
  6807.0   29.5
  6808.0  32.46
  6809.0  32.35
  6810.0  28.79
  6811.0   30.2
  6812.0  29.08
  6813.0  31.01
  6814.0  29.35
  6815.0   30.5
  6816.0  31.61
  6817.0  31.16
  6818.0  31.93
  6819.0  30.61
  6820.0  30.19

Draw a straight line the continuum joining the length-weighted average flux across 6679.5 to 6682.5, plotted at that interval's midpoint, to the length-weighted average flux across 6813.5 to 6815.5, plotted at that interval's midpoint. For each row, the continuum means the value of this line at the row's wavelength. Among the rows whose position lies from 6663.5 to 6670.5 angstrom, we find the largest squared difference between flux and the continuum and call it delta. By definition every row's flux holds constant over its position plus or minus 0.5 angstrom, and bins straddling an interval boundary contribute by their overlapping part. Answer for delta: 8.0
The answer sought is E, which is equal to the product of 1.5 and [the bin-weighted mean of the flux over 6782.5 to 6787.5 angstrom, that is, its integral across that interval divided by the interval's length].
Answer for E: 48.0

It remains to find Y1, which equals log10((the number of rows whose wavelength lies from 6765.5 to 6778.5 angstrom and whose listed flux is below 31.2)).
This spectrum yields 0.6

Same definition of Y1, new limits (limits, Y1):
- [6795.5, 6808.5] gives 0.8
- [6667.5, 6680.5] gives 0.5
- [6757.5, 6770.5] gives 0.7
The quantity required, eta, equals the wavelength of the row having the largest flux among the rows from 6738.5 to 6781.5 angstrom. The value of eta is 6767.0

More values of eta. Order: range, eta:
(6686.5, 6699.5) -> 6698.0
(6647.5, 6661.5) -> 6650.0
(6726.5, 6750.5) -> 6749.0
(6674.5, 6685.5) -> 6680.0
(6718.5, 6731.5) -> 6721.0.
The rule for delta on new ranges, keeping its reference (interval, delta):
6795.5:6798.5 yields 1.4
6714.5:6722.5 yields 2.6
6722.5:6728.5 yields 0.4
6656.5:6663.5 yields 6.3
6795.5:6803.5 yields 6.1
